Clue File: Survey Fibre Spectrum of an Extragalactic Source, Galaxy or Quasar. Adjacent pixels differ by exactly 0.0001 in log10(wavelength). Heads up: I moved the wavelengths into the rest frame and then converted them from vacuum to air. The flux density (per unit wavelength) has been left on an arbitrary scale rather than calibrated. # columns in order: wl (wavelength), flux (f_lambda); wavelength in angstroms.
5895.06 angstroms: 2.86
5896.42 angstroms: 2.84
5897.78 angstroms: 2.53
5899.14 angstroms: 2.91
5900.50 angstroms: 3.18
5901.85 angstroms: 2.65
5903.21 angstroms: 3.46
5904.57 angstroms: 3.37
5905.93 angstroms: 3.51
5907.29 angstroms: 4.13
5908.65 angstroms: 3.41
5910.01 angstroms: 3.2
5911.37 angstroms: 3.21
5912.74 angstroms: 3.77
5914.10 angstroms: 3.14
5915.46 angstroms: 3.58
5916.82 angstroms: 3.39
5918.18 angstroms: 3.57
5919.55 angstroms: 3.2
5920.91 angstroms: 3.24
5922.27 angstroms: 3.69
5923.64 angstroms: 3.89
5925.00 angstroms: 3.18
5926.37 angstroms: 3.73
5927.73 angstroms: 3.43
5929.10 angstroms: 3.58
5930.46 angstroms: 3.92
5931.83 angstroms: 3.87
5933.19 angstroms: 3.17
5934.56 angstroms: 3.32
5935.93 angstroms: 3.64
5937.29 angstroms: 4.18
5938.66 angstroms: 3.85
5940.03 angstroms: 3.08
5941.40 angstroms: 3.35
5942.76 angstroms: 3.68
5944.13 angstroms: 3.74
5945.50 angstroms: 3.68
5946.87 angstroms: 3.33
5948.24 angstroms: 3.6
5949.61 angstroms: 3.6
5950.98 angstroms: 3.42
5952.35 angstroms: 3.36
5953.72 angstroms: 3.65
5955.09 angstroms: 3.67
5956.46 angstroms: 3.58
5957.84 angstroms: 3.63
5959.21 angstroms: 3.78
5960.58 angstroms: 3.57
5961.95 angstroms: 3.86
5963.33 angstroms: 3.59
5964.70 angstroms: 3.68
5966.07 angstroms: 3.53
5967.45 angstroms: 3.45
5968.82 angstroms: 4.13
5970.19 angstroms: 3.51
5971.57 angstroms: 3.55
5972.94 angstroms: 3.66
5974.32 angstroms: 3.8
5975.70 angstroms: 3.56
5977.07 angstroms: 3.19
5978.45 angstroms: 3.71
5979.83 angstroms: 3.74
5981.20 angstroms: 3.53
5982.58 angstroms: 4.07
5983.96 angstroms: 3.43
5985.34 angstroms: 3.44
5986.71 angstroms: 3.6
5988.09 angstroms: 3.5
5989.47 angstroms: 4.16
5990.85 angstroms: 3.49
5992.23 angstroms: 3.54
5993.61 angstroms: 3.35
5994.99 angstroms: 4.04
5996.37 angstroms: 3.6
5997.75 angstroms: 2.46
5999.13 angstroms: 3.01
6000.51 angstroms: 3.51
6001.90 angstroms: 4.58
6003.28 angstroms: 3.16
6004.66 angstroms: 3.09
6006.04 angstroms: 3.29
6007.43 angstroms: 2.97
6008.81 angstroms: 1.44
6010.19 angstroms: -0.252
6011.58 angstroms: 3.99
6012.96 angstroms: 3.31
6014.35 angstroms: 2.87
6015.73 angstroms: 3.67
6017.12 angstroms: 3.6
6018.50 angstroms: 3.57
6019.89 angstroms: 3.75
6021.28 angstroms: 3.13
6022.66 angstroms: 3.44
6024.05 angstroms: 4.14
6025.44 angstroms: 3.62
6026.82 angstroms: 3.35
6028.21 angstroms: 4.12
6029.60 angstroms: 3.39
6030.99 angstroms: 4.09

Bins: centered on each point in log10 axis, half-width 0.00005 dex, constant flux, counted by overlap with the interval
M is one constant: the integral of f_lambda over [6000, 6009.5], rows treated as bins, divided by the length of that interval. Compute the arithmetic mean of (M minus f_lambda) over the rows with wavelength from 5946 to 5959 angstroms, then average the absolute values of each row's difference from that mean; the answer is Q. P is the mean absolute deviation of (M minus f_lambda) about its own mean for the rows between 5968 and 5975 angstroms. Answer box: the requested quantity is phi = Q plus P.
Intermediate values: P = 0.19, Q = 0.1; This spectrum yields 0.3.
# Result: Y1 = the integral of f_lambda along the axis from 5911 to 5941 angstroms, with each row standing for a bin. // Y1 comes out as 106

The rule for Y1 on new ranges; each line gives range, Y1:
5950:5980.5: 110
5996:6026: 95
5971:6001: 106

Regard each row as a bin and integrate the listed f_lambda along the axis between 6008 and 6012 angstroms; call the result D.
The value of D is 6.4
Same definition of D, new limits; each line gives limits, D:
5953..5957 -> 14.5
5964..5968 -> 14.2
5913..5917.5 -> 15.4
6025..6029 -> 14.8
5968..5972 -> 14.9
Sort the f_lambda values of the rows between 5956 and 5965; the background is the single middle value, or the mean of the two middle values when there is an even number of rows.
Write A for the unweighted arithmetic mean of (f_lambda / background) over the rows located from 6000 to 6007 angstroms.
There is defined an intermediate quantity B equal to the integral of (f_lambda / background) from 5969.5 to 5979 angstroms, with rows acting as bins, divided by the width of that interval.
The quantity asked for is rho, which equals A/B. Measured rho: 0.989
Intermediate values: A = 0.97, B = 0.98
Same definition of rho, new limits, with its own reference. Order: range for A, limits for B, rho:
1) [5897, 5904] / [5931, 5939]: 0.803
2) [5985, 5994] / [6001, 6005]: 0.982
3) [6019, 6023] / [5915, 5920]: 1.001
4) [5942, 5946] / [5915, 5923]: 1.075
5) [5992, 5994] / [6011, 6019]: 0.986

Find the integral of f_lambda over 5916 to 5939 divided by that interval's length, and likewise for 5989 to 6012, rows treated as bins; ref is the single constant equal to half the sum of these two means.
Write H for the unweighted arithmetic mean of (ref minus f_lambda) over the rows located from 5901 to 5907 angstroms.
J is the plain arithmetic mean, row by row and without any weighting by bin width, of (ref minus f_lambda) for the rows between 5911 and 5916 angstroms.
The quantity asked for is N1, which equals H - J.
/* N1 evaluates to 0.18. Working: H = 0.1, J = -0.076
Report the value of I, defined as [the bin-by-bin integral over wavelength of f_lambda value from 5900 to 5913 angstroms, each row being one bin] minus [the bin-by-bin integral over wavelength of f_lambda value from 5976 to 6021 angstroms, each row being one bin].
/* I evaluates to -106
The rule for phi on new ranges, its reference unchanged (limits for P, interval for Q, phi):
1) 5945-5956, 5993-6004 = 0.6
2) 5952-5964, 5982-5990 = 0.4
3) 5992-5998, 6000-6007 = 0.8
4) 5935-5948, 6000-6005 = 0.7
